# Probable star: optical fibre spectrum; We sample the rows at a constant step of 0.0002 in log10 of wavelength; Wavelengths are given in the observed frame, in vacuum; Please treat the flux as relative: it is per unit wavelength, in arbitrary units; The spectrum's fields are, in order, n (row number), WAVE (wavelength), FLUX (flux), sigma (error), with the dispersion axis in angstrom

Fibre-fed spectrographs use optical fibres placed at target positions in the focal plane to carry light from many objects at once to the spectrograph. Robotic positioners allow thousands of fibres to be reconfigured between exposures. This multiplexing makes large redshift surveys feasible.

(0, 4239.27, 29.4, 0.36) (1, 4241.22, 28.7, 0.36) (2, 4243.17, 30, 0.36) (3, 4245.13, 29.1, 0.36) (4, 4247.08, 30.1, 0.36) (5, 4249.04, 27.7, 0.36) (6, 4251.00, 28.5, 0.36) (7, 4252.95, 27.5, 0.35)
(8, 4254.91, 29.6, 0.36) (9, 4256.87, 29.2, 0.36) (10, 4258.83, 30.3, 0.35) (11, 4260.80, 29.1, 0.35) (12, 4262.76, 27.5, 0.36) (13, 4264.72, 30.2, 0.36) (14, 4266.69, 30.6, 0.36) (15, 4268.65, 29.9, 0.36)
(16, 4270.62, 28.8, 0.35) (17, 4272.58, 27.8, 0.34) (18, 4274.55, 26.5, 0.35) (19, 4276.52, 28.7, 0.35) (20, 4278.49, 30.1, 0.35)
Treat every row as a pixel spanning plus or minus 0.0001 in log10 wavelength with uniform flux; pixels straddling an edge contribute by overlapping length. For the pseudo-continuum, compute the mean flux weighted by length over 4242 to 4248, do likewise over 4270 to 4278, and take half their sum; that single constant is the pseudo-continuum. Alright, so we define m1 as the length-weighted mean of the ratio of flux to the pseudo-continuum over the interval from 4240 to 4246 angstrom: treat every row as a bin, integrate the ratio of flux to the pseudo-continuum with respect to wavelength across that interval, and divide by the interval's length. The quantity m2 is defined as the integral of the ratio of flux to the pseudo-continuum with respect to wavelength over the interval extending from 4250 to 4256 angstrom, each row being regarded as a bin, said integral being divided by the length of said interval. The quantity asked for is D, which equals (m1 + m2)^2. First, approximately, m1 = 1.014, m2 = 0.99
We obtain 4.01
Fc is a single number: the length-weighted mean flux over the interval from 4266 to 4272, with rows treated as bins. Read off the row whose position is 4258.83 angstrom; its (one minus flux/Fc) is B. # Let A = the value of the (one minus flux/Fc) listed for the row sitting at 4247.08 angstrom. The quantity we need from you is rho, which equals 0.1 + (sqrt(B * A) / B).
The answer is -0.7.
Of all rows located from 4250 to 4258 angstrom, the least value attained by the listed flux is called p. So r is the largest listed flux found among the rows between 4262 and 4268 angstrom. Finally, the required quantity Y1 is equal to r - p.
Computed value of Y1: 3.1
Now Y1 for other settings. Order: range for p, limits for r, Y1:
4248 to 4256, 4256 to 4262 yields 2.8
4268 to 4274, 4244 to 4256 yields 2.3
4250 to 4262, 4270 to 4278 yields 1.3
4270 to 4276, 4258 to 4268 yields 4.1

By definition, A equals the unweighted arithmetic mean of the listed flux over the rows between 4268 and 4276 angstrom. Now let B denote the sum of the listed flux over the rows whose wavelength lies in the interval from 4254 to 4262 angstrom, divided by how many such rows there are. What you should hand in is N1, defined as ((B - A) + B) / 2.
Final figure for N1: 15.4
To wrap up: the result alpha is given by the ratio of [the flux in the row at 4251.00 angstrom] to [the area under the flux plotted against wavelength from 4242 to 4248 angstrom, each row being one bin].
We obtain 0.160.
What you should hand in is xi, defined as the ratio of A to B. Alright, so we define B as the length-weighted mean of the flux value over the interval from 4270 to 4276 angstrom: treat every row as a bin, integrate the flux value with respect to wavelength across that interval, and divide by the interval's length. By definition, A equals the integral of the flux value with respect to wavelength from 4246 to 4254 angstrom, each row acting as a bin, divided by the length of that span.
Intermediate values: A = 28.5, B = 27.7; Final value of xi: 1.027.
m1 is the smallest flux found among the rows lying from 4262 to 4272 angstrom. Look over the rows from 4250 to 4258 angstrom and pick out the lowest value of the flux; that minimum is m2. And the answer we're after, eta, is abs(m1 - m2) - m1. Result -27.50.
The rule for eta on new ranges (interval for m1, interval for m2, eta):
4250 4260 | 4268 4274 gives -27.20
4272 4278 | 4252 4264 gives -25.50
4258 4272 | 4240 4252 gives -27.30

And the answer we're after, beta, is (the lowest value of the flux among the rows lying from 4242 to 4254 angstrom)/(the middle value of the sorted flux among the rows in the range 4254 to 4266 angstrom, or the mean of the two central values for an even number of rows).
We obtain 0.94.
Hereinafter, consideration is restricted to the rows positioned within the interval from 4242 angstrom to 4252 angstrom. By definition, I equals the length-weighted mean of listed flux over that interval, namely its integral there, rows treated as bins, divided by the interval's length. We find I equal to 29.1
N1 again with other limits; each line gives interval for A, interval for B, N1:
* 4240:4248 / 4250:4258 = 14.0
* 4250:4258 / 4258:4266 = 14.9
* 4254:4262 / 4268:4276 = 13.5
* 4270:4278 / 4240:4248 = 15.5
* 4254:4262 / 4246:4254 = 13.7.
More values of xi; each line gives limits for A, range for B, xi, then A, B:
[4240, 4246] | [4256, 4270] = 0.992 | 29.3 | 29.5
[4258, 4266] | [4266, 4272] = 0.988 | 29.3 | 29.6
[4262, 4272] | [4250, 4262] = 1.014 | 29.4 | 29.0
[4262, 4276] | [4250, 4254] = 1.026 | 28.8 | 28.1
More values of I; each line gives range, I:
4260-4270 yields 29.4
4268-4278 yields 28.4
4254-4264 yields 29.2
